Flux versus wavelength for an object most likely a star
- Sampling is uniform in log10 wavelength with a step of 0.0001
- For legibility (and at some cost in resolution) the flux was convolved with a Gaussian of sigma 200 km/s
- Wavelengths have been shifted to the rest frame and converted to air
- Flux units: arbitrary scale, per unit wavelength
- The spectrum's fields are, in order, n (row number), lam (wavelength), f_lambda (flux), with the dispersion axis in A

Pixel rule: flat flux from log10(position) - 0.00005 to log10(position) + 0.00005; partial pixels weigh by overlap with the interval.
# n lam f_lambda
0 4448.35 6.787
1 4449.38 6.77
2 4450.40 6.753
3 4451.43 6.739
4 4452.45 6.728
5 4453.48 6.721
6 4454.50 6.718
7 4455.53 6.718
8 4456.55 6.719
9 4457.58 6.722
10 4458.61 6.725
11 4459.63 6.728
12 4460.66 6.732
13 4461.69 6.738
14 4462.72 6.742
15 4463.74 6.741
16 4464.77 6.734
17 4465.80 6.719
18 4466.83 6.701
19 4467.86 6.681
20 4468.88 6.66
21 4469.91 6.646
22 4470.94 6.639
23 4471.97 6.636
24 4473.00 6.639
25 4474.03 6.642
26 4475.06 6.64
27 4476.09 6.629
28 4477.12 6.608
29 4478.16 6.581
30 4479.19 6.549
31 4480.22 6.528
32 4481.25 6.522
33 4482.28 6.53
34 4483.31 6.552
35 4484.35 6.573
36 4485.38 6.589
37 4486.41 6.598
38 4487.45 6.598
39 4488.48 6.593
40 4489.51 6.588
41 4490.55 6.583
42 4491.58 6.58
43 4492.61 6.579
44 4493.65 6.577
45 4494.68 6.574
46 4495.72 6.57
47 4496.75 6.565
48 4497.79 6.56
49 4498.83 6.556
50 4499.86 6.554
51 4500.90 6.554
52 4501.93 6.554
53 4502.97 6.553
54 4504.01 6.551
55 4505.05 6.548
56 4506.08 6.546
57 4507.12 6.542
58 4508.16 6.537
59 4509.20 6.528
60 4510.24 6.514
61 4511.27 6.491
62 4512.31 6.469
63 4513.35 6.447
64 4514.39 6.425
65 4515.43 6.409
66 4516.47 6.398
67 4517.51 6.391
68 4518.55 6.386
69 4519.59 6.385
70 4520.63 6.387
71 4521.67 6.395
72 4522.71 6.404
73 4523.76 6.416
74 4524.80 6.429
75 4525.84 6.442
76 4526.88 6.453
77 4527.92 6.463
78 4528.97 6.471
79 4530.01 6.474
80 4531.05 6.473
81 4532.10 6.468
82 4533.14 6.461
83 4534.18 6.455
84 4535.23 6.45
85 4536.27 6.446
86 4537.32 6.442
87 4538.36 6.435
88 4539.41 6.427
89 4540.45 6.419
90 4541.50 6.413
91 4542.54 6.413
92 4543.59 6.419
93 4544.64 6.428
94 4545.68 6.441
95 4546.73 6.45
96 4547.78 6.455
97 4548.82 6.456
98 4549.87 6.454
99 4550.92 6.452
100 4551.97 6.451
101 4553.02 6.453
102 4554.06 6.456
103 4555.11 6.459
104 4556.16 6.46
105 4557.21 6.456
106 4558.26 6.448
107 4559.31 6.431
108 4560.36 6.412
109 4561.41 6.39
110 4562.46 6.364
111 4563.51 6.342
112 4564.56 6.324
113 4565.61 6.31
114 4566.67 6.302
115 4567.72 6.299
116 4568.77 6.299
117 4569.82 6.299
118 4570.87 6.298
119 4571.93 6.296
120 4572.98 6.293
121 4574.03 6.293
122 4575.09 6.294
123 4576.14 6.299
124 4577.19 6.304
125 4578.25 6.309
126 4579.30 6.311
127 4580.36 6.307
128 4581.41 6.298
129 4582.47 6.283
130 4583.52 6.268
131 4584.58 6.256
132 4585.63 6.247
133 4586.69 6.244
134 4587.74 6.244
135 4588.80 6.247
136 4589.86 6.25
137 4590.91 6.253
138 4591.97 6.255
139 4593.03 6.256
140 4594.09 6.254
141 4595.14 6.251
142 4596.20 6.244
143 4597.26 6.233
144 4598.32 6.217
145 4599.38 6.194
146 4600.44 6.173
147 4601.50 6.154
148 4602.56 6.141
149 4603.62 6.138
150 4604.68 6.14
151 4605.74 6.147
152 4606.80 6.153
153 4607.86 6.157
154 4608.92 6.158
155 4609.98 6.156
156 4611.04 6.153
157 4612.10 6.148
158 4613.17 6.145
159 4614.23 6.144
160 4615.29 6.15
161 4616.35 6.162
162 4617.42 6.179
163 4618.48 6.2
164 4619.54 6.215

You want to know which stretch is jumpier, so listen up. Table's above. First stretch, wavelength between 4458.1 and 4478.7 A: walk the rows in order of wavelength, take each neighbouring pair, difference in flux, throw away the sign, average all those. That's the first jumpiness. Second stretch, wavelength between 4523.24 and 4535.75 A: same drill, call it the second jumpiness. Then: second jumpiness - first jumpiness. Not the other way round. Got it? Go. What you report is -0.0025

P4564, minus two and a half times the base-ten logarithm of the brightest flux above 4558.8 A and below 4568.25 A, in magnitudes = -2.02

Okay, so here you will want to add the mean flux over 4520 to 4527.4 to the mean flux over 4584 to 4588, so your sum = 12.7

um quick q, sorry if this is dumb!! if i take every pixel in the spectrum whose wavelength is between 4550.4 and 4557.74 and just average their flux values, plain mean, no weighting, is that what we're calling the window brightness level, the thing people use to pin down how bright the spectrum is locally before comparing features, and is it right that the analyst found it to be 6.46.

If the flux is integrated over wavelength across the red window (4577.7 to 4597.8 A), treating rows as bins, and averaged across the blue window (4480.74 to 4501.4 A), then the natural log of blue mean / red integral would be -3.0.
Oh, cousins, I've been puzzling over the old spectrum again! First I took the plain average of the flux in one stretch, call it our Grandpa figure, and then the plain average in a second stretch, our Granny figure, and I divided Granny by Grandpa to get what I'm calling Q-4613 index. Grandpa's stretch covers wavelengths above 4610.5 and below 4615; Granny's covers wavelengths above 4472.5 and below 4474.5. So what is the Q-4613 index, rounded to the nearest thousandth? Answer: 1.080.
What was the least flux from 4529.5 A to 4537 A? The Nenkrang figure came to 6.446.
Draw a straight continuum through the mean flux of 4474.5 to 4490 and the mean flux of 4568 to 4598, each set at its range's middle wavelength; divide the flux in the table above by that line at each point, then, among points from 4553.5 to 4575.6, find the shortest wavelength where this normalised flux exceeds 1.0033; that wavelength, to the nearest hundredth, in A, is 4554.06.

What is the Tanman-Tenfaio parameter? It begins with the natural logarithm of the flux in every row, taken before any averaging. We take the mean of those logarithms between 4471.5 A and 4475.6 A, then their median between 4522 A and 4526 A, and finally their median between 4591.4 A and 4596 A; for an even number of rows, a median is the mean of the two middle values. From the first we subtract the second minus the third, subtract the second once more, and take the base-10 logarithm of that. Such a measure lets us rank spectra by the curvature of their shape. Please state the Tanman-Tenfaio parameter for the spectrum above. -2.2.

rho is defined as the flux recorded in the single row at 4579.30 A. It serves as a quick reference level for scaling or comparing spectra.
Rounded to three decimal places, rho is 6.311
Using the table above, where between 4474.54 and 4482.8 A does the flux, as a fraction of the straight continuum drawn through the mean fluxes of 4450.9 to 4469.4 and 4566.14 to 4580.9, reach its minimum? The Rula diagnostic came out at 4481.25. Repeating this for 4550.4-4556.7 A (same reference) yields 4550.92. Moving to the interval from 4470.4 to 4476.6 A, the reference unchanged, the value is 4470.94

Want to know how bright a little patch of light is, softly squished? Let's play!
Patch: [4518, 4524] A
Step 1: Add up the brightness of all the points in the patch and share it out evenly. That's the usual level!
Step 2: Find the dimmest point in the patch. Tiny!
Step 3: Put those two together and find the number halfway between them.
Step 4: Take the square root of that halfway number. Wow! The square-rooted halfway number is 2.53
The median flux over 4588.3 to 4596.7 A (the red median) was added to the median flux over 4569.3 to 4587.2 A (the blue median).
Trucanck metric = 12.5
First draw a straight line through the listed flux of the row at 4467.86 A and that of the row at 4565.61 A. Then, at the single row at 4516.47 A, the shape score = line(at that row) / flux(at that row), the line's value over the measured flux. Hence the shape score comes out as 1.015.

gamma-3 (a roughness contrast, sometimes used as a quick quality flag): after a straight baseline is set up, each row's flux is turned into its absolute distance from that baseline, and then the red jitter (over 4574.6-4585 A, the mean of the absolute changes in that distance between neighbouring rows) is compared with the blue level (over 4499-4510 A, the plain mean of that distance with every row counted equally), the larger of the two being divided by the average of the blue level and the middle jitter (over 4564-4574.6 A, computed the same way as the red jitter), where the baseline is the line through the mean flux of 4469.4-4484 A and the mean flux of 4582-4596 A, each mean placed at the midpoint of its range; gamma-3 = 1.84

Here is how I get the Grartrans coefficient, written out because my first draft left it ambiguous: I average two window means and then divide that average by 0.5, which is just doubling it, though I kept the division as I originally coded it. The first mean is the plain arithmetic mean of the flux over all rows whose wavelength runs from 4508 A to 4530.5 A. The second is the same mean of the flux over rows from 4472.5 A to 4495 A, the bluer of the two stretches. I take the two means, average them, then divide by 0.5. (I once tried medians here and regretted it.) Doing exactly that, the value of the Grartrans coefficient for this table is 13.0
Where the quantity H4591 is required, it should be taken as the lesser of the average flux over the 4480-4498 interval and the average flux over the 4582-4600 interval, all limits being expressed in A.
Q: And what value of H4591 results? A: 6.25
